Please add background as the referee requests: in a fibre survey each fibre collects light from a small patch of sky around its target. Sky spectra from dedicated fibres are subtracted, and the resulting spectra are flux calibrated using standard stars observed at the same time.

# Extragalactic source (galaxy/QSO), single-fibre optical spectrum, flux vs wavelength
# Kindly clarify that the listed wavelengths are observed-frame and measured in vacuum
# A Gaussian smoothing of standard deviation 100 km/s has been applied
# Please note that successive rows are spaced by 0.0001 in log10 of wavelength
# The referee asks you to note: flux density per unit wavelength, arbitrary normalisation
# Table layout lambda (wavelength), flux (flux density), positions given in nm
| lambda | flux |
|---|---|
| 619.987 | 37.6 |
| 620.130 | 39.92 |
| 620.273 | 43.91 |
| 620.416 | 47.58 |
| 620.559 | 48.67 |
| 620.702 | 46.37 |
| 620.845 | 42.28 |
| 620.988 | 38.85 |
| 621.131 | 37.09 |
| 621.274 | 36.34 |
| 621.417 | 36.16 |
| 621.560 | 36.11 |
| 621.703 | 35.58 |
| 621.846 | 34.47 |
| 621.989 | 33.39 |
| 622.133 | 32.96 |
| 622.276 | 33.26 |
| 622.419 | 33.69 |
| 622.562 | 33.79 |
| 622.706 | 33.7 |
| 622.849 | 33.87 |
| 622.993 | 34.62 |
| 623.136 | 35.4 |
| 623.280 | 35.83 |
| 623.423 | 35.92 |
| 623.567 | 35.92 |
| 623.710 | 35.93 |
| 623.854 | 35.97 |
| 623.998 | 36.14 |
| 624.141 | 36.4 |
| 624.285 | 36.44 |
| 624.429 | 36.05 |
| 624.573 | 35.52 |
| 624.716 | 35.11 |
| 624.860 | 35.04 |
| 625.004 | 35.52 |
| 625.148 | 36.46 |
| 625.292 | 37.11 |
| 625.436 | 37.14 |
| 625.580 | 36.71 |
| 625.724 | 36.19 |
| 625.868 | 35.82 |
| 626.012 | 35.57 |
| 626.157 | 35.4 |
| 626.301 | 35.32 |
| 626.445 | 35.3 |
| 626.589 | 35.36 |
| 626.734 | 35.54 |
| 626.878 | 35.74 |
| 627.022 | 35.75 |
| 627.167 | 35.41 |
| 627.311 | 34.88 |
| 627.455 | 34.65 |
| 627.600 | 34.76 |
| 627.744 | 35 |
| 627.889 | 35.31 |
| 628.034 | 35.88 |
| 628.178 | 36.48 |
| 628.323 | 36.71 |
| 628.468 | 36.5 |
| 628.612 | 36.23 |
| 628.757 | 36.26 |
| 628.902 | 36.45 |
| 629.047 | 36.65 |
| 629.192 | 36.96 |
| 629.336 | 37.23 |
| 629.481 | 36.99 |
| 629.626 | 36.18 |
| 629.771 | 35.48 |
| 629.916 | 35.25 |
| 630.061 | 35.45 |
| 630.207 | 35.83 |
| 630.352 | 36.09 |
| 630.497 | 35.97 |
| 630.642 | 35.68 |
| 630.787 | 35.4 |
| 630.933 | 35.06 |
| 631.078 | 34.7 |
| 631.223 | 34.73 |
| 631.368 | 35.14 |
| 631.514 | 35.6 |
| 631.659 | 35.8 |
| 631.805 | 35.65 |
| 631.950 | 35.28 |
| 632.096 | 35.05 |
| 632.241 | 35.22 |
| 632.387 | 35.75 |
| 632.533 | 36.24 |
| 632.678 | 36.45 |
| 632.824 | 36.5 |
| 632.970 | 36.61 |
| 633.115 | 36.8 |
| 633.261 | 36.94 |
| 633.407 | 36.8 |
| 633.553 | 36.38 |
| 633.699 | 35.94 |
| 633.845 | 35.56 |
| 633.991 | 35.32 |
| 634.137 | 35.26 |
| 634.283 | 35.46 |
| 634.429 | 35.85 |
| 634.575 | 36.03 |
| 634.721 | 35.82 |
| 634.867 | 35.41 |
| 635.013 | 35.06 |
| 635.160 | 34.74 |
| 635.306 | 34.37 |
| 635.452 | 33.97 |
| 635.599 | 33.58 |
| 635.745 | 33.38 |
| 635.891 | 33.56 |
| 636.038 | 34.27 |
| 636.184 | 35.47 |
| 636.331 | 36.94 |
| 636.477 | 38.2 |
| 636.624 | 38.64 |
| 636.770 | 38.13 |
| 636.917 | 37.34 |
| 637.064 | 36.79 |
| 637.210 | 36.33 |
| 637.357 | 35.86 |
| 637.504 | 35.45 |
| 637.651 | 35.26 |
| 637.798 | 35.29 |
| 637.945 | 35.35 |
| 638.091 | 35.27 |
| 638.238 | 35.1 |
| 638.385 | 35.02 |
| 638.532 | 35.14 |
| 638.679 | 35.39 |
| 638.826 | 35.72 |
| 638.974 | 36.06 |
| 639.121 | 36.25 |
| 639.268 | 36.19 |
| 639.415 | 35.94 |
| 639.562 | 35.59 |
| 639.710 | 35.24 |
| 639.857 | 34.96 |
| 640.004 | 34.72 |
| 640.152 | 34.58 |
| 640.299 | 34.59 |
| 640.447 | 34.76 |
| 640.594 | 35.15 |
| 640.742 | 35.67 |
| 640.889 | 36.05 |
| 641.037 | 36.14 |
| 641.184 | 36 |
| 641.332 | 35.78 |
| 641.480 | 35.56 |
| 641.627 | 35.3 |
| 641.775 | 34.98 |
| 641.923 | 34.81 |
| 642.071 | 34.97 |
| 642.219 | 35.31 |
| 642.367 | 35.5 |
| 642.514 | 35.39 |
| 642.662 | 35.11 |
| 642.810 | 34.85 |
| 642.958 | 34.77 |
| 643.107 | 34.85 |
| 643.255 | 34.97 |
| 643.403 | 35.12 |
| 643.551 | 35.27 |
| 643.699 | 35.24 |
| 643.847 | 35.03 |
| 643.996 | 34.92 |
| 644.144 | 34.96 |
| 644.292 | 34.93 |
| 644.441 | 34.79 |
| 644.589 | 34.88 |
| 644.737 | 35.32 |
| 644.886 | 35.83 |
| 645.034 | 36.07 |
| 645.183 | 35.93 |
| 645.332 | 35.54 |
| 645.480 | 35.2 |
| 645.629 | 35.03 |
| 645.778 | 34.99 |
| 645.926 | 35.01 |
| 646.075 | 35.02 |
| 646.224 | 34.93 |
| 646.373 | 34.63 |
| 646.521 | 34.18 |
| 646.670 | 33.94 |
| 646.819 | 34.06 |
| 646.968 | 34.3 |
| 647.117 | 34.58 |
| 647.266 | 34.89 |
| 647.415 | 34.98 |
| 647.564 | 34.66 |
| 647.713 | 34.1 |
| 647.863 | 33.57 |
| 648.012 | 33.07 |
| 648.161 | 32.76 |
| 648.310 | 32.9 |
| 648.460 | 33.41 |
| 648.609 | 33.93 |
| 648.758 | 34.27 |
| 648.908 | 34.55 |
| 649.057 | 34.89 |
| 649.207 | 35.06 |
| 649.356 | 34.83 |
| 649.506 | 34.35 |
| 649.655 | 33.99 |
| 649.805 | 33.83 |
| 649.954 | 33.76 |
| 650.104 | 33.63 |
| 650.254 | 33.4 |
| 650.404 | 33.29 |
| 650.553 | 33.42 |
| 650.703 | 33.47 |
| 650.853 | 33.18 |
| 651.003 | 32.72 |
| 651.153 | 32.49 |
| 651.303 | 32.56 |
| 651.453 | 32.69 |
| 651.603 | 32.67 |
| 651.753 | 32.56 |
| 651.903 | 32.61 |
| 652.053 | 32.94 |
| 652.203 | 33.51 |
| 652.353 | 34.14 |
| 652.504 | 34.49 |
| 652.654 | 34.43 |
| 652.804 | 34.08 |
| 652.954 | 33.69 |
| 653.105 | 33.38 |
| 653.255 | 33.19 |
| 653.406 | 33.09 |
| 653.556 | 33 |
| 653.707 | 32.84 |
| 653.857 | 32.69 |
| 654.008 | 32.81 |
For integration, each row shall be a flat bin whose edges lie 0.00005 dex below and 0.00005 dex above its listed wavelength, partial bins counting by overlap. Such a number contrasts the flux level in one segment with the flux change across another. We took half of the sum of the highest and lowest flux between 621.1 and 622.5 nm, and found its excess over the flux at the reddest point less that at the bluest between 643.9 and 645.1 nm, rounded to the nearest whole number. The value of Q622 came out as 34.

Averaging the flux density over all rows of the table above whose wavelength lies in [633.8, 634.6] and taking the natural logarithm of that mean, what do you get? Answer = 3.57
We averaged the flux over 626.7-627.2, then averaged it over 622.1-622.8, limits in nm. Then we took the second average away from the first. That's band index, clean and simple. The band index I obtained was 2.1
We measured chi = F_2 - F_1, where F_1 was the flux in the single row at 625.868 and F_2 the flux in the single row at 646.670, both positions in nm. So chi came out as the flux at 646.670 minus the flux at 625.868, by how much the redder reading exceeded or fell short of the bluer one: -1.88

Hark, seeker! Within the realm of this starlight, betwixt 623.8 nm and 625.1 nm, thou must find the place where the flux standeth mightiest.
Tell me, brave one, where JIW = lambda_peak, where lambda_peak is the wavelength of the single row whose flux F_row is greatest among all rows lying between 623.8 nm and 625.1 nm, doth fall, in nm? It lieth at 624.285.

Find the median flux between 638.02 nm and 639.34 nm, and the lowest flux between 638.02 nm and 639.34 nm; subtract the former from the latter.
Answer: -0.37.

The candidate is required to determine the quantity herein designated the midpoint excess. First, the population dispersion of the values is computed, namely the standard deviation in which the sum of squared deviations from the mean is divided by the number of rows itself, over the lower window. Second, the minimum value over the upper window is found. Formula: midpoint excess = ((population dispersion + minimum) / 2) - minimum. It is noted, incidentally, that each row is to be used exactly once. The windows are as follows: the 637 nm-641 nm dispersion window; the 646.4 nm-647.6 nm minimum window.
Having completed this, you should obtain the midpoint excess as -16.7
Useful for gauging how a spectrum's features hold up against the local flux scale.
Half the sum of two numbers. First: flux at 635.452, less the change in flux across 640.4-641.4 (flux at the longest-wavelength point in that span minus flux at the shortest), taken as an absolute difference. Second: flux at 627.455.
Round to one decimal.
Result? 33.8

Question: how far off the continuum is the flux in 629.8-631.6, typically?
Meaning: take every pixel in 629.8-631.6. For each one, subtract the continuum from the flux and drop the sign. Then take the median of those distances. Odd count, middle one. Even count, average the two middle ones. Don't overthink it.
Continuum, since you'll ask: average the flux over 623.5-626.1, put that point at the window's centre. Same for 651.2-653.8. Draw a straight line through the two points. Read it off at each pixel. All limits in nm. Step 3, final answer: 0.3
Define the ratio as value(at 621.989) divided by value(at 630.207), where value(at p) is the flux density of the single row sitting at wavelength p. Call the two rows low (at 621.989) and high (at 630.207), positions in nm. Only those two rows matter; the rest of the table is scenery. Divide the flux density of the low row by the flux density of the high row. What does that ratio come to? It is 0.93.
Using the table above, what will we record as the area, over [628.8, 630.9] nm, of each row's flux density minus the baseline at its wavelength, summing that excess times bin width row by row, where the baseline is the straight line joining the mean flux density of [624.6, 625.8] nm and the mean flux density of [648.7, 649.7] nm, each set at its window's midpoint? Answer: 0.5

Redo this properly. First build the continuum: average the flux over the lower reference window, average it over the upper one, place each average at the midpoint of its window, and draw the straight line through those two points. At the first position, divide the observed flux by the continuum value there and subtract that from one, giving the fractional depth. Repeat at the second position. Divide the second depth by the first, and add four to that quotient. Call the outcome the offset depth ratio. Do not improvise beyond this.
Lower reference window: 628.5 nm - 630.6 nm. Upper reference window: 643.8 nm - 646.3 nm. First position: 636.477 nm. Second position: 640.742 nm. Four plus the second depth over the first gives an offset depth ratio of 4.1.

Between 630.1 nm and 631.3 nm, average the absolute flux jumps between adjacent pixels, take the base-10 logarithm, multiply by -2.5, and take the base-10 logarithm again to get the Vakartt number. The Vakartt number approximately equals 0.19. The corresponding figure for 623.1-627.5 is 0.16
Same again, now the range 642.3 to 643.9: 0.32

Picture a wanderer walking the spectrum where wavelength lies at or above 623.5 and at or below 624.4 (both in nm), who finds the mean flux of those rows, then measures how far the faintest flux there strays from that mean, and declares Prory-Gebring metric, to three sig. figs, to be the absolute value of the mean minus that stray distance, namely 35.9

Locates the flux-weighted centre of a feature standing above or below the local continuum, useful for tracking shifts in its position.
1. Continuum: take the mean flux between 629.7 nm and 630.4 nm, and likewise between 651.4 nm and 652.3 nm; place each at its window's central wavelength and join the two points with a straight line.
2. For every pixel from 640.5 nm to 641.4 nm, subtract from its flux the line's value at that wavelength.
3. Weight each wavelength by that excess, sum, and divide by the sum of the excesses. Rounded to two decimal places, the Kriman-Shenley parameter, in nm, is 641.00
